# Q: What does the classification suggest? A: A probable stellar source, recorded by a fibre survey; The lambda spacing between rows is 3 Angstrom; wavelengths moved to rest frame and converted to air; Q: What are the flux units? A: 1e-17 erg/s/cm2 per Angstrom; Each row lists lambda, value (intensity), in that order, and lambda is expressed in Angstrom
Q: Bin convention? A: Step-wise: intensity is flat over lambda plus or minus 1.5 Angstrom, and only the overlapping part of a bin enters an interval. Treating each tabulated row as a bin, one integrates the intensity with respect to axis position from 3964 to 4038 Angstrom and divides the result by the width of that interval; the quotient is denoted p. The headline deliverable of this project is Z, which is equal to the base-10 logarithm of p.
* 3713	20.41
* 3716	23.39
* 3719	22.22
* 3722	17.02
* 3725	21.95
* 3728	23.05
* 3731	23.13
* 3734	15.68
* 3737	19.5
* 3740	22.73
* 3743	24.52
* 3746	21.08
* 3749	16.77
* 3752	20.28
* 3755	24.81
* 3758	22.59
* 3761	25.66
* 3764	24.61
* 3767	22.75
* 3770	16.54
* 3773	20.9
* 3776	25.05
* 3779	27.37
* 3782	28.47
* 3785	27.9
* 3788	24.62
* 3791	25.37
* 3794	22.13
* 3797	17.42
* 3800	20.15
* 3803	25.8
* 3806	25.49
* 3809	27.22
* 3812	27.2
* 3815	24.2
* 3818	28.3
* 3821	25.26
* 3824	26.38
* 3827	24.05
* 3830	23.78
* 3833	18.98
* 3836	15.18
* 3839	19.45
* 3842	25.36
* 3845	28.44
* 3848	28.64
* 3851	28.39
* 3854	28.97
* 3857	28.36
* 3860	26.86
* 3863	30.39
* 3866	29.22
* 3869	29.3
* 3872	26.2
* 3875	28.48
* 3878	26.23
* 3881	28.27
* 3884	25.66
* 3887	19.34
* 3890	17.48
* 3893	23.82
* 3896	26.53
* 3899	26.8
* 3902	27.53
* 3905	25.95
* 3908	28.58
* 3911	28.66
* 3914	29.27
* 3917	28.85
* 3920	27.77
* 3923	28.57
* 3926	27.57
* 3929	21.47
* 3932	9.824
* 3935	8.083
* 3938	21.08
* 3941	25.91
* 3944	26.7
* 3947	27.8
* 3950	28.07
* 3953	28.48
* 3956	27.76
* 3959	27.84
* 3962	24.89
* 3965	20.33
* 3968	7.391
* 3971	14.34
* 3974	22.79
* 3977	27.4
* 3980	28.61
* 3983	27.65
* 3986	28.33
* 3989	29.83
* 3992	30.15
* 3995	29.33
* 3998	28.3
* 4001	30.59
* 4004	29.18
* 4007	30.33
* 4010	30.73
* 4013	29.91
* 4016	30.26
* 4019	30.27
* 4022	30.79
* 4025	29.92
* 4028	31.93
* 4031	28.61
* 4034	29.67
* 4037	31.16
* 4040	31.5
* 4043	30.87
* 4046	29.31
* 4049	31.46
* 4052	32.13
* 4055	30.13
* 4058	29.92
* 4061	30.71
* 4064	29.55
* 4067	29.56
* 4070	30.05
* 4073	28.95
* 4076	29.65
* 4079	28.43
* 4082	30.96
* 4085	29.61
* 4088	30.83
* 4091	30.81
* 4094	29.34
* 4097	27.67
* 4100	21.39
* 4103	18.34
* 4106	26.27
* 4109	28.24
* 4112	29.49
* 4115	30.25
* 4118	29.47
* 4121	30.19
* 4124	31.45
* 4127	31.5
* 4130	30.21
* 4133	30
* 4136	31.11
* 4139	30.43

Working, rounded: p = 27.5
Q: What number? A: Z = 1.44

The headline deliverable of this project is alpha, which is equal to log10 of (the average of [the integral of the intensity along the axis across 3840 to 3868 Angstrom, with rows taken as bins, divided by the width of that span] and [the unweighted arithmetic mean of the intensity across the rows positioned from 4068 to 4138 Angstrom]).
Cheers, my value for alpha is 1.46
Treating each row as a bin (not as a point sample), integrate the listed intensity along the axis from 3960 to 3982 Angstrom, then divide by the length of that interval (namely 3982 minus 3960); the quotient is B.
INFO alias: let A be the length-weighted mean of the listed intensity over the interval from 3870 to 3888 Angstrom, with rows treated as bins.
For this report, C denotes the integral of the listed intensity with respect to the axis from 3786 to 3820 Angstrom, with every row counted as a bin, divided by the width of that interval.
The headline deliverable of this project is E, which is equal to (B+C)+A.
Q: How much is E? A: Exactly 72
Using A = 26.0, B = 21.1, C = 24.4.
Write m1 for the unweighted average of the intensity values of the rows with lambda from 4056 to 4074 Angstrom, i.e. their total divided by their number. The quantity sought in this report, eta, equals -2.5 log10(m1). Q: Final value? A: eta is -3.69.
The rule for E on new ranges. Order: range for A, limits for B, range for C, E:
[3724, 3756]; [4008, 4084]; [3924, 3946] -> 72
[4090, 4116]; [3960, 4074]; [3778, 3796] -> 81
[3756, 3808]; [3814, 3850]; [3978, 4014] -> 77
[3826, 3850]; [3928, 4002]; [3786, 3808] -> 70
